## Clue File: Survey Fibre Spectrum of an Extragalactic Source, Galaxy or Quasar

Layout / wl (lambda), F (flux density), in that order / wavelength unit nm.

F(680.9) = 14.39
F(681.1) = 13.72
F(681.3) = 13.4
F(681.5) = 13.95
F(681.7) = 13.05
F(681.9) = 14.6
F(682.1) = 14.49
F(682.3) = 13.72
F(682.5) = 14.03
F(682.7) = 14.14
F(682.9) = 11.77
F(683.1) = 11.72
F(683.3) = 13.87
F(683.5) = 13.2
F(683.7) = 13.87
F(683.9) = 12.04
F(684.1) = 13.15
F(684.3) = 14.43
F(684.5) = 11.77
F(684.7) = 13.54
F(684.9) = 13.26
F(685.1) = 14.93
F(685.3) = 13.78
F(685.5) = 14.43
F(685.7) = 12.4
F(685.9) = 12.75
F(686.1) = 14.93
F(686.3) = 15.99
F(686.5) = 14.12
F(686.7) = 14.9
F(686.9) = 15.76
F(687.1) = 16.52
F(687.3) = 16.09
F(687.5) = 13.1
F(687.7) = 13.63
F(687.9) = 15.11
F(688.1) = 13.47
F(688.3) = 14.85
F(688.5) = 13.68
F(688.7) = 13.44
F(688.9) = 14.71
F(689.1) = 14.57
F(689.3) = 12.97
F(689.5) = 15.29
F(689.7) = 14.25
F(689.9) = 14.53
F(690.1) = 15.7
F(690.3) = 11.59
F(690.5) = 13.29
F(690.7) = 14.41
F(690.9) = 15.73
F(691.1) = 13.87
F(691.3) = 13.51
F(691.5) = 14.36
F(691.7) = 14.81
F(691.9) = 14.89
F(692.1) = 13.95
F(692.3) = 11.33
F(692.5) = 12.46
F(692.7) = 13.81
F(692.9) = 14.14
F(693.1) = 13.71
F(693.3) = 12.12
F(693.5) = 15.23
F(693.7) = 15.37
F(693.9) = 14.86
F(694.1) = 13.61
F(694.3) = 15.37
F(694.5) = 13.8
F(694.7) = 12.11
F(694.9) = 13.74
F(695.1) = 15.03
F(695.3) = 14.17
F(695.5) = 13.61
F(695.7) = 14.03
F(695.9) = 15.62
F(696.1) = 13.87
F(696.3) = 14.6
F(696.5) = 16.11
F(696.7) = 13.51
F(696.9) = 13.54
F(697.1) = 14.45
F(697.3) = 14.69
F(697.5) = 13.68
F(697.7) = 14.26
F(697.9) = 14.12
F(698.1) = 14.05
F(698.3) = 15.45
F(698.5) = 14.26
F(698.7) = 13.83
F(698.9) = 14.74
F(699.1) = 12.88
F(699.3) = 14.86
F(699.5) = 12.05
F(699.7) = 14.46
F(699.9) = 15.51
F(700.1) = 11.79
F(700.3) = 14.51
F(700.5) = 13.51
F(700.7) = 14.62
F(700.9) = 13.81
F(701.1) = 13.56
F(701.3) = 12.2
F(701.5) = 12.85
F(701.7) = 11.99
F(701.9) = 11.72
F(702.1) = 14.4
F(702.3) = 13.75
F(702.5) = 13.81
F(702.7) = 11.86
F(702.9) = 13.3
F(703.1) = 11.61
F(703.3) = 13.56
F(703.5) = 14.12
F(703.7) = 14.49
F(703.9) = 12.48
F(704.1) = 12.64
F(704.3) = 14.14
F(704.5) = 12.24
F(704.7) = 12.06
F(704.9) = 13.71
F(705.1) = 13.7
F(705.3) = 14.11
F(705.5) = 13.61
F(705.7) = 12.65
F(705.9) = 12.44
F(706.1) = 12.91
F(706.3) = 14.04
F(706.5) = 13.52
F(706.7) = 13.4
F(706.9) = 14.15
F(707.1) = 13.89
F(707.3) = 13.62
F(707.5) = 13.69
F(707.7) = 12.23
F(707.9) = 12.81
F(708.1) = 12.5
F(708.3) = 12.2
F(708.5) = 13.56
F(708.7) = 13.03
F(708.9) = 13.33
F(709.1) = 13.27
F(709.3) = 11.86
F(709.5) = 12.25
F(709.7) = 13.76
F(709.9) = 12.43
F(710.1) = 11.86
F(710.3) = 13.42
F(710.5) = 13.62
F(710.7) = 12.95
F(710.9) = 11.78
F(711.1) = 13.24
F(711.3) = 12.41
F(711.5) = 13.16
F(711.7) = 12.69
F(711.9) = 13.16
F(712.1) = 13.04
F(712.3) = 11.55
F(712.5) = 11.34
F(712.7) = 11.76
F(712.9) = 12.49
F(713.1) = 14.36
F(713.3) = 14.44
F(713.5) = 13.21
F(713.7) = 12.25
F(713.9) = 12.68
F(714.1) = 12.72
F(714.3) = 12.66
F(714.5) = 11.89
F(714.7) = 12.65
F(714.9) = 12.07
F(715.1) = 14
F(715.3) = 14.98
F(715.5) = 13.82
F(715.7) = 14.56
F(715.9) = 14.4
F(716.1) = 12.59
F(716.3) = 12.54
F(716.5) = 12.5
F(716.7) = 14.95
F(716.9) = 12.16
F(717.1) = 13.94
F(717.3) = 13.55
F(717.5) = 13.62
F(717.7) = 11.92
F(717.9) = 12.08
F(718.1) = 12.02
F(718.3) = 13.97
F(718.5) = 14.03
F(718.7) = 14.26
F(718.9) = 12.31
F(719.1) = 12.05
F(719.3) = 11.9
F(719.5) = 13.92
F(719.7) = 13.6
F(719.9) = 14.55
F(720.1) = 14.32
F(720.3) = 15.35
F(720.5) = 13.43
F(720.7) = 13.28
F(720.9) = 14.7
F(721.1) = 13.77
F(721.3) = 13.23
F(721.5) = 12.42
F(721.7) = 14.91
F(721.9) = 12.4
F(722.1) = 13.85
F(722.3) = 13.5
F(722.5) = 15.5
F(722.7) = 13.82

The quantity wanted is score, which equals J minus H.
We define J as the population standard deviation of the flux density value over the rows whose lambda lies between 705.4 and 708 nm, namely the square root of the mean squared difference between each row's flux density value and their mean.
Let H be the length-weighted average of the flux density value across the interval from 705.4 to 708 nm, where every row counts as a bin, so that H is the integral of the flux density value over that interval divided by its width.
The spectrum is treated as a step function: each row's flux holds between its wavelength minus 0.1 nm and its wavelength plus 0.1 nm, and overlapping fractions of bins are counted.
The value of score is -12.7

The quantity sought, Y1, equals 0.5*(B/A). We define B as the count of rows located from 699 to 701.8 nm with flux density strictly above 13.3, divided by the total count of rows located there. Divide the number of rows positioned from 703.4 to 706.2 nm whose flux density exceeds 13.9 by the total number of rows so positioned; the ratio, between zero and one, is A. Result 1.0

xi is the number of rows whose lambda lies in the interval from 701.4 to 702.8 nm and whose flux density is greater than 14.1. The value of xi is 1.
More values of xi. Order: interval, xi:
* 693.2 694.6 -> 4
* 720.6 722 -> 2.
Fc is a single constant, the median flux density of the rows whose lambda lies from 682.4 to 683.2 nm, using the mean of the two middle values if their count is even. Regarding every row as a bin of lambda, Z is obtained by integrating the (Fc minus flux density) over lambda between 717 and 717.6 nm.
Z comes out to -0.5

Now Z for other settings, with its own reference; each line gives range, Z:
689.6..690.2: -1.2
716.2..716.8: -0.3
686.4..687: -1.2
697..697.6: -0.8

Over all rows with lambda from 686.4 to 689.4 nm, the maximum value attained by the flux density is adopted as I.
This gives 16.52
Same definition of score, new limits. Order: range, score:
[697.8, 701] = -13.0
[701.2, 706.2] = -12.2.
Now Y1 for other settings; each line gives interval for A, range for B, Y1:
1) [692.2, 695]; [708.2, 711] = 0.5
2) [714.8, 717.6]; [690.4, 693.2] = 0.9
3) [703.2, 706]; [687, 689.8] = 1.5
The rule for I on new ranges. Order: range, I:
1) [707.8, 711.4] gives 13.76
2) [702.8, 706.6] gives 14.49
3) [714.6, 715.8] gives 14.98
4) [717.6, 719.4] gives 14.26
